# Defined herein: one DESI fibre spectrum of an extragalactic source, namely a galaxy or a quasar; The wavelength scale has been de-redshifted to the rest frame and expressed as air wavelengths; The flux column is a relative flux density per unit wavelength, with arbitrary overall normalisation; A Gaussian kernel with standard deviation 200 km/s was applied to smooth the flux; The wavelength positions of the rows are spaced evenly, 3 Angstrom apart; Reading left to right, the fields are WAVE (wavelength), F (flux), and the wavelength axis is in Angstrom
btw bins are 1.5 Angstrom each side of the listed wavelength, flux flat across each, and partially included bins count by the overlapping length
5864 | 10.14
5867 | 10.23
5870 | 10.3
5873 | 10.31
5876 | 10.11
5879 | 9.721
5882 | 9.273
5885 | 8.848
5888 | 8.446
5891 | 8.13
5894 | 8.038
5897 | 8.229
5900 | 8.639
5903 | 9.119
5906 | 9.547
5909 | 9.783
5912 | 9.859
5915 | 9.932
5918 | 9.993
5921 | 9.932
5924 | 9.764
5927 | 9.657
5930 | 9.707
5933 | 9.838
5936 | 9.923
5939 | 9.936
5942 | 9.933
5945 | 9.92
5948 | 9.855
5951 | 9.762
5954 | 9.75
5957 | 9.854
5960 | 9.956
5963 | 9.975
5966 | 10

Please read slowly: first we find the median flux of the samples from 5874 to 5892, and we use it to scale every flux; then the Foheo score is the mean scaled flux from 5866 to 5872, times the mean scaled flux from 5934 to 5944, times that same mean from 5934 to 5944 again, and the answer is 1.36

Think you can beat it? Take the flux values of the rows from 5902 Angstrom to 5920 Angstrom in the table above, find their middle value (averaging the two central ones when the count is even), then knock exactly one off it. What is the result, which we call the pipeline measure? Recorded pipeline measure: 8.82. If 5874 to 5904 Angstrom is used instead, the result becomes 7.74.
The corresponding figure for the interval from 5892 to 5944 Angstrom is 8.78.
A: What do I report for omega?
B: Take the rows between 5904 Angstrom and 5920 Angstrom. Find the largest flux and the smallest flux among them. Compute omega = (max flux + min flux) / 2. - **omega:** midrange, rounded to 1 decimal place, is 9.8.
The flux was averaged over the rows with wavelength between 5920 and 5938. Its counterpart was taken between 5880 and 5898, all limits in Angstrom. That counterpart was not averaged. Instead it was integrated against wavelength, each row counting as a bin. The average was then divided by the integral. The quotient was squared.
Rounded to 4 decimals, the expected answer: 0.0041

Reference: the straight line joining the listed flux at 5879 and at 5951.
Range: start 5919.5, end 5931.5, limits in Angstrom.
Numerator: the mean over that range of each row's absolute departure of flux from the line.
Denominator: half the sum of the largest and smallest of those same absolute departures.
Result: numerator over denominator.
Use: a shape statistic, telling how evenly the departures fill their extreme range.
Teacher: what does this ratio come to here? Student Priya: 0.8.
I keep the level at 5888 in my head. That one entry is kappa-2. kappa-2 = 8.446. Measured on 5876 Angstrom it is 10.11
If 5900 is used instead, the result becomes 8.639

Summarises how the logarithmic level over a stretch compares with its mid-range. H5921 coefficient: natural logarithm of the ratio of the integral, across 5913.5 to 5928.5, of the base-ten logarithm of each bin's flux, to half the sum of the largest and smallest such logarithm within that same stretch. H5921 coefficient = 2.71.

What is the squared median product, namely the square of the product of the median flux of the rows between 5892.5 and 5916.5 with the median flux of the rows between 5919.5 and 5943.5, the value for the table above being 8504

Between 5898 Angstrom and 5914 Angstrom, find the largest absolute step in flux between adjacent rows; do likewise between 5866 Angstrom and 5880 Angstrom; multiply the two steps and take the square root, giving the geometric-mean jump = 0.43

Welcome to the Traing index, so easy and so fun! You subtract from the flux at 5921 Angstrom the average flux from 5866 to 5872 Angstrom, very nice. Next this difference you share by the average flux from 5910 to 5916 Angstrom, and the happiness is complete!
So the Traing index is -0.034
